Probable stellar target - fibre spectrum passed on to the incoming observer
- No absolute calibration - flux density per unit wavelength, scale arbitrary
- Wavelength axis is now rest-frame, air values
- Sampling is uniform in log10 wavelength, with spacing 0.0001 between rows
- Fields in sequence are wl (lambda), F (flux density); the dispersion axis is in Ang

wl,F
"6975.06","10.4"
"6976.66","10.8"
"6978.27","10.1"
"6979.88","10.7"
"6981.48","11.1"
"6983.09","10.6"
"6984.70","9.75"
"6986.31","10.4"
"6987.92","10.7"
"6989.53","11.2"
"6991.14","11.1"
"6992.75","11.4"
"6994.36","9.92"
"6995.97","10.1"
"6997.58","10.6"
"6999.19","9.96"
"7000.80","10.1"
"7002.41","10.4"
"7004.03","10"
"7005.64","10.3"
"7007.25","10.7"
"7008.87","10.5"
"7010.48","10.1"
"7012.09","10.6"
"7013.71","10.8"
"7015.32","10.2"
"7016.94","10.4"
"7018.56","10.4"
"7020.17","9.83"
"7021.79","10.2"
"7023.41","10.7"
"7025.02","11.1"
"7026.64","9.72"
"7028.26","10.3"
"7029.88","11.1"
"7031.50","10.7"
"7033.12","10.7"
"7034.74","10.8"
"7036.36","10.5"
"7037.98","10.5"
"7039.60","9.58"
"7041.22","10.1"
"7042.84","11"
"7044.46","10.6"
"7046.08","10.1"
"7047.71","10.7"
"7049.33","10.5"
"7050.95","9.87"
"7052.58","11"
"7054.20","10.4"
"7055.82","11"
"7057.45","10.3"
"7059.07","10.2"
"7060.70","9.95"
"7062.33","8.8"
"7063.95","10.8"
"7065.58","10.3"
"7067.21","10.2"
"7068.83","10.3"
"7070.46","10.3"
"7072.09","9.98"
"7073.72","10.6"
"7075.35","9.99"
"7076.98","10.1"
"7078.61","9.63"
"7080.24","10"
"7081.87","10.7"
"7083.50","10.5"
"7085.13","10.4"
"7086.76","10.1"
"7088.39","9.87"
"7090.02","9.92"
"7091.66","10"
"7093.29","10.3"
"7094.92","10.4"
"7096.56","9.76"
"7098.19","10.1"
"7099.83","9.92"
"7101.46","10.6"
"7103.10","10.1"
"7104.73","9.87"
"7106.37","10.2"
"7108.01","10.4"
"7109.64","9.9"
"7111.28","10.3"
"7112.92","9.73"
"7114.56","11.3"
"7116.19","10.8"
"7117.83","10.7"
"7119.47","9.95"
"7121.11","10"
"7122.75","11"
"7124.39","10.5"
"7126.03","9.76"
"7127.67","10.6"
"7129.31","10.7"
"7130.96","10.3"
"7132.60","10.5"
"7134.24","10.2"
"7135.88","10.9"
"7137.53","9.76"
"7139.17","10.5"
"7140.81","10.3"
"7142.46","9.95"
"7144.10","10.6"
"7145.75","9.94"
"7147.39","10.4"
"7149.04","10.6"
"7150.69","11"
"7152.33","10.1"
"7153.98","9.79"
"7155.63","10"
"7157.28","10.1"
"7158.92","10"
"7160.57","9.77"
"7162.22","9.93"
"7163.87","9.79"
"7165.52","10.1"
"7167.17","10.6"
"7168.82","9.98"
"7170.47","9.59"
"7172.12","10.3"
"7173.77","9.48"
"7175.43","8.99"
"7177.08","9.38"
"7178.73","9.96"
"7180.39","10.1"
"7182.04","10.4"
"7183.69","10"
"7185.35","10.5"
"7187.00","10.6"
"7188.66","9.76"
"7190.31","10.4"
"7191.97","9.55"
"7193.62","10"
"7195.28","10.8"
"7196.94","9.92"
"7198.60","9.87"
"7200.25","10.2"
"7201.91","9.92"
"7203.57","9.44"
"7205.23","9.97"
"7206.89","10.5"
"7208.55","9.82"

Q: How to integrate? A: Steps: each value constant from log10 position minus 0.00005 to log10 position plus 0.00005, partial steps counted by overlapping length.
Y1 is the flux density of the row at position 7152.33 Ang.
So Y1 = 10.1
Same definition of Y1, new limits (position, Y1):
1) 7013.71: 10.8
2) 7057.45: 10.3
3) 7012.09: 10.6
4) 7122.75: 11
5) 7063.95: 10.8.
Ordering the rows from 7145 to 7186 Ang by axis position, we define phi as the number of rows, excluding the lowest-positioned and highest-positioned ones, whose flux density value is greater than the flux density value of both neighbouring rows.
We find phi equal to 6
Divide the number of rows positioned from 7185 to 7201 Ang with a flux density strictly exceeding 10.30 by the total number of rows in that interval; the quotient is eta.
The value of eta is 0.40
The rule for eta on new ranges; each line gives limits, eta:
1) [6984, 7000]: 0.60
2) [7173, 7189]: 0.30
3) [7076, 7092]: 0.30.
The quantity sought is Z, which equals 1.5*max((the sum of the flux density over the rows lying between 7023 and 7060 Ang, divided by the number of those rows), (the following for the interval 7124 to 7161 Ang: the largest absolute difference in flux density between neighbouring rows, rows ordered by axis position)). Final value 15.7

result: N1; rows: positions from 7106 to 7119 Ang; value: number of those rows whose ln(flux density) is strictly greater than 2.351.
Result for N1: 3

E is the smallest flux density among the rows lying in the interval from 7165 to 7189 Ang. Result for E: 8.99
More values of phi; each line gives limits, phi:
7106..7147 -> 9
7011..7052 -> 6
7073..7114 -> 7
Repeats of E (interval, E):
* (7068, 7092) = 9.63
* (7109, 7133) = 9.73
